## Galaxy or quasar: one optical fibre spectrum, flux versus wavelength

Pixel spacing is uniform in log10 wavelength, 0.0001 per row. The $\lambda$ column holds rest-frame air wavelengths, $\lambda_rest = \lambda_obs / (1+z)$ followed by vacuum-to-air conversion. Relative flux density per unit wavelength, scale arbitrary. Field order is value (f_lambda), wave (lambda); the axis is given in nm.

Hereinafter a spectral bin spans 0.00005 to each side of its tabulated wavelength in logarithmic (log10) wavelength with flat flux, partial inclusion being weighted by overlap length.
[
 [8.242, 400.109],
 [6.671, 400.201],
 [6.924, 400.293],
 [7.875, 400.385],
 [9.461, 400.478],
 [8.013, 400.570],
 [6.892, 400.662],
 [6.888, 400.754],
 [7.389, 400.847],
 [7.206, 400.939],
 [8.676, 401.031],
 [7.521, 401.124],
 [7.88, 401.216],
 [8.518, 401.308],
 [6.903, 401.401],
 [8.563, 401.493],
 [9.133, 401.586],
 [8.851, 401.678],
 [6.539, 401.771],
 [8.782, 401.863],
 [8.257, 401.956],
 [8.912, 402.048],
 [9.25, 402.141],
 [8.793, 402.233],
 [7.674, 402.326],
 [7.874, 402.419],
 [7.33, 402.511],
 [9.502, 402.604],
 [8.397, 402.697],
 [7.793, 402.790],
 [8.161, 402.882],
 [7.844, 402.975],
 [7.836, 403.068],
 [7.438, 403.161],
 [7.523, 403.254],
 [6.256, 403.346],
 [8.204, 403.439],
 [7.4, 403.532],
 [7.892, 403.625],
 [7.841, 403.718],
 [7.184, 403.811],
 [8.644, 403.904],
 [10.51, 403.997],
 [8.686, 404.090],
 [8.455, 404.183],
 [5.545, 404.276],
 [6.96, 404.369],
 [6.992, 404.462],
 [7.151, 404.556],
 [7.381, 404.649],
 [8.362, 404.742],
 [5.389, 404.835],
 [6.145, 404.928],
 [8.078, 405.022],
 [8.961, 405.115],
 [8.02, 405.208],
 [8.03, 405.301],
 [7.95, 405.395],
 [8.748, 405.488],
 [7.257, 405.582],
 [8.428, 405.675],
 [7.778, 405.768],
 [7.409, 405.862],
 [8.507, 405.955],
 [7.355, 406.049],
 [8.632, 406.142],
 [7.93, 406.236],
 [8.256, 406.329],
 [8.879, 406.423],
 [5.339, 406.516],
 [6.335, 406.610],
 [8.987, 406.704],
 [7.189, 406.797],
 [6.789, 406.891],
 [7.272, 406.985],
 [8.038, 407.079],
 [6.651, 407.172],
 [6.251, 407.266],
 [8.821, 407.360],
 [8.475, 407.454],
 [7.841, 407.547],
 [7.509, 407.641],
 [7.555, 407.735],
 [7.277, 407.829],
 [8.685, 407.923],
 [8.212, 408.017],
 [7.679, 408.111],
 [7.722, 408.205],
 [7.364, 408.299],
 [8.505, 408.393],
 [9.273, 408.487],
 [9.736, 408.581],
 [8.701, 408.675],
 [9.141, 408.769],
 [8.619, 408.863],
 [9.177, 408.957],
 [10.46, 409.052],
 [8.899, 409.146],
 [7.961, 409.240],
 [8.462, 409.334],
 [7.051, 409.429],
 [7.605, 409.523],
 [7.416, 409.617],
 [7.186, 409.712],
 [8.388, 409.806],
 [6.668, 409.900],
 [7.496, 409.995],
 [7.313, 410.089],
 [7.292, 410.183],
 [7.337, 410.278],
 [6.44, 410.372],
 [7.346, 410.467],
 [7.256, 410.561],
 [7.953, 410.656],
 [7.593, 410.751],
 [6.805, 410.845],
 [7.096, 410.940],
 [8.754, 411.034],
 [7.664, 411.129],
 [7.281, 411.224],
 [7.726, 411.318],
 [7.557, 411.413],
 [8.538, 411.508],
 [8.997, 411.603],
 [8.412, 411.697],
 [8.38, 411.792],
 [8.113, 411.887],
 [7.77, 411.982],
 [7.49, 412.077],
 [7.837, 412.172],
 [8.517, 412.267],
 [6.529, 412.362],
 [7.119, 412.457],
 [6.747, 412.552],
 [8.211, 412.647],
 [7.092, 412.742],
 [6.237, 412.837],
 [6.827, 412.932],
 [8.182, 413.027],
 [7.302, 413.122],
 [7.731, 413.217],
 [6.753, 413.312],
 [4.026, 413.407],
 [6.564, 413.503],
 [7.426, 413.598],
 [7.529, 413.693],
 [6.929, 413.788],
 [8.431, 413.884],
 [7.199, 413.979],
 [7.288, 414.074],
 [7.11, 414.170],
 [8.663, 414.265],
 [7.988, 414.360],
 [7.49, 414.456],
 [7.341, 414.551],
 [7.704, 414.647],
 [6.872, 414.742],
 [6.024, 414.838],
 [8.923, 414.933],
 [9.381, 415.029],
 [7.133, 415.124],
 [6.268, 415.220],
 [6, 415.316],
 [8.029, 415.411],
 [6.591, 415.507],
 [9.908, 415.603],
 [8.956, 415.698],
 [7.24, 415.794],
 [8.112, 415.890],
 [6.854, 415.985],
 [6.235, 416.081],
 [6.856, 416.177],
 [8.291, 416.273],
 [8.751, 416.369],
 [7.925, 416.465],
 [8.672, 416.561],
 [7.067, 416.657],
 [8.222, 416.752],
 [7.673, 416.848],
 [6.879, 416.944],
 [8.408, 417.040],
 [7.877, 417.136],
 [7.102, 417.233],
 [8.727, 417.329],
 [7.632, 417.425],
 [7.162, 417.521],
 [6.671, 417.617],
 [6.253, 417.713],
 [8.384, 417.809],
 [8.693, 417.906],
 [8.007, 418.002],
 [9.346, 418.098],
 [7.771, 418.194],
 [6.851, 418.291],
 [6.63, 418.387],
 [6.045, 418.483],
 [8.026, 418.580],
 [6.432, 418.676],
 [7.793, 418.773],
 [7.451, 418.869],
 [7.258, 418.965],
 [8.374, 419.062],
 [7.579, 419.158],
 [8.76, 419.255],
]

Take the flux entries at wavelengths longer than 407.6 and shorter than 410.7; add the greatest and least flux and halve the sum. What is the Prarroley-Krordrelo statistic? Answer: 8.45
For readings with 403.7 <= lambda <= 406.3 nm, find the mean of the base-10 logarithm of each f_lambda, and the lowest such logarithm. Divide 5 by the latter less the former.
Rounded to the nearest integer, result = -32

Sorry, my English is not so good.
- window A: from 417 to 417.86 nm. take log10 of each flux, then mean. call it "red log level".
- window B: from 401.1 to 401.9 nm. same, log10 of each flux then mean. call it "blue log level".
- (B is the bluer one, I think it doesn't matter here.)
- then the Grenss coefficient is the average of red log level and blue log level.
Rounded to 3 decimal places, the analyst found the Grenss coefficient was 0.891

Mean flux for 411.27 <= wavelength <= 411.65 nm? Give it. 8.2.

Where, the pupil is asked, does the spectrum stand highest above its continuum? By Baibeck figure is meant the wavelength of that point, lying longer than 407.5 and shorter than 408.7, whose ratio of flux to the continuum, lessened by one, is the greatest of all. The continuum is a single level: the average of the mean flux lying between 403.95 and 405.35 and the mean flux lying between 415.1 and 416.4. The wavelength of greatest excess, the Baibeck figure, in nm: 408.581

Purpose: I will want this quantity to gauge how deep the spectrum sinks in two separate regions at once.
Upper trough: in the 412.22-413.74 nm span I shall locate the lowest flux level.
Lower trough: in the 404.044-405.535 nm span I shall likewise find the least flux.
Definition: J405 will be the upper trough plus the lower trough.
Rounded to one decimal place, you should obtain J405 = 9.4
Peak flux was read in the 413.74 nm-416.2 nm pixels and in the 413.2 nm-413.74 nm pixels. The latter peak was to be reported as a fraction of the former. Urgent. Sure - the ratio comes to 0.78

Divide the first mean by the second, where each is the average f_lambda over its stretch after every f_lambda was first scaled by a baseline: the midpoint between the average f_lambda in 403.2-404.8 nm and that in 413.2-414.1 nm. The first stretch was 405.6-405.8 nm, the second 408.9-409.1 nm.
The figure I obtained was 0.83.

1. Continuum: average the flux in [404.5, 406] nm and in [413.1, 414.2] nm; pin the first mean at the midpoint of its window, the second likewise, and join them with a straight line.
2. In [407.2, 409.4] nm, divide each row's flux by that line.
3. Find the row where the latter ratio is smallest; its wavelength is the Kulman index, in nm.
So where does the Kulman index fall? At 407.266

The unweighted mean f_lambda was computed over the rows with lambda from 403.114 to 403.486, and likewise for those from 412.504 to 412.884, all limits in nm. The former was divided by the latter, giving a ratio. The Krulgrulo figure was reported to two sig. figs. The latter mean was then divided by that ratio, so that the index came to 6.8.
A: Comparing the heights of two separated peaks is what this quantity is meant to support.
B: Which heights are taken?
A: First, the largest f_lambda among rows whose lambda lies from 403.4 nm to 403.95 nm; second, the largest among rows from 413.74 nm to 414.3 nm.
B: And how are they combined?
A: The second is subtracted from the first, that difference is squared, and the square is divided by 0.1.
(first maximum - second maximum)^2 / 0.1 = 0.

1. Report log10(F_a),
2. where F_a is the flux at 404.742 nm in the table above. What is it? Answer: 0.922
